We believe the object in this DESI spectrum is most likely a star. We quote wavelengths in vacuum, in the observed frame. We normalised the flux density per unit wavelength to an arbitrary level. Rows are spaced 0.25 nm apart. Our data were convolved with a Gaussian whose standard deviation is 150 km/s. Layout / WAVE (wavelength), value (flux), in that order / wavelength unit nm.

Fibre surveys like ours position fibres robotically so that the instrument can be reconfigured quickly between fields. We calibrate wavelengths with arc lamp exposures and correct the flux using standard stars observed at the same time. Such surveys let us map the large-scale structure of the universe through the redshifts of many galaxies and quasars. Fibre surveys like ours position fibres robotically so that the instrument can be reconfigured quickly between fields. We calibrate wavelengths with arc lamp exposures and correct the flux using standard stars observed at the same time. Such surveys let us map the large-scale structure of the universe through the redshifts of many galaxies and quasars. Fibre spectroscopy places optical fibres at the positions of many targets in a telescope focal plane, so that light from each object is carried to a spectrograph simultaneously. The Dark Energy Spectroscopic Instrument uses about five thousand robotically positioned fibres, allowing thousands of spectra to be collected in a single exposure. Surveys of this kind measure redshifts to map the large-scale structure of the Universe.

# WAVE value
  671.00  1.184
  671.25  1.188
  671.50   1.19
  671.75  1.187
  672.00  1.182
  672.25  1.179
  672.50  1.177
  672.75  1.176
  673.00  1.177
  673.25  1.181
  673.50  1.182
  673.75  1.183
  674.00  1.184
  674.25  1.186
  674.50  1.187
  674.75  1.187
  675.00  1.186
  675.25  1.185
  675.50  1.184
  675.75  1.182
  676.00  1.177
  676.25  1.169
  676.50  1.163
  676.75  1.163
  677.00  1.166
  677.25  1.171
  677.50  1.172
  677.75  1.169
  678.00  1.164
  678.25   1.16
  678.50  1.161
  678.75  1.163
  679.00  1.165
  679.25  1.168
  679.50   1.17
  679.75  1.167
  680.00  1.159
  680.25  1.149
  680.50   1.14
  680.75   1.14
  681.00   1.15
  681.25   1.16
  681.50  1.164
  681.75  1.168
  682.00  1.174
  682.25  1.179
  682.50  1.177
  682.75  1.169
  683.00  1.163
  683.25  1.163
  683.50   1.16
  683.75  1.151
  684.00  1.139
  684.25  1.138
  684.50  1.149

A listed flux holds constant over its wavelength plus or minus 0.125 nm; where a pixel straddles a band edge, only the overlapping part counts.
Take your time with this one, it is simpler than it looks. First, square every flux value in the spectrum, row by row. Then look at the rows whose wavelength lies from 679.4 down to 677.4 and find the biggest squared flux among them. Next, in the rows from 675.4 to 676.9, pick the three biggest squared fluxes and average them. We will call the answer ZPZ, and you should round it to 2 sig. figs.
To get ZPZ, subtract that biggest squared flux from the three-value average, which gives 0.021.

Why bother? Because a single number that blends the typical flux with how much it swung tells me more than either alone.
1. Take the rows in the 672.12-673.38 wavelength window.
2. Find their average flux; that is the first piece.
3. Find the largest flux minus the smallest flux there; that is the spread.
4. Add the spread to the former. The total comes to 1.183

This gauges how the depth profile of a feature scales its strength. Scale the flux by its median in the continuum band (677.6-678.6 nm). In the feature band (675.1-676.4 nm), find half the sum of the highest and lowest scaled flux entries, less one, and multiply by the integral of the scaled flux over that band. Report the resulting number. 0.016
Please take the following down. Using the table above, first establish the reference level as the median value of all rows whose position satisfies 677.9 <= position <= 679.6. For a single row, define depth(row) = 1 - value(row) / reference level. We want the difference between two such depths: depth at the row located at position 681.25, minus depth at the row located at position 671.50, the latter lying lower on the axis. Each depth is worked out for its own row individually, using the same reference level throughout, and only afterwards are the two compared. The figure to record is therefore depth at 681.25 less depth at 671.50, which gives 0.026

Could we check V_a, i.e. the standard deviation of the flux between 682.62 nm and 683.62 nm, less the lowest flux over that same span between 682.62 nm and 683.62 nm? -1.16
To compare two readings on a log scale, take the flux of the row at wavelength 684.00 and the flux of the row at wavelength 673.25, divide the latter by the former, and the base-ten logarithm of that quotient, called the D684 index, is 0.016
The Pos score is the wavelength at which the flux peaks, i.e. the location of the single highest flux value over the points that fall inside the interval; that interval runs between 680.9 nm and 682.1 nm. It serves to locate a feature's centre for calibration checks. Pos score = 682.00 nm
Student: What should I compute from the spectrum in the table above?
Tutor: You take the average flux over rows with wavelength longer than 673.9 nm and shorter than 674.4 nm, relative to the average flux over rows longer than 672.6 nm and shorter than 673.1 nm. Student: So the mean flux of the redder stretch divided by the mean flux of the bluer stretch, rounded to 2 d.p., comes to 1.01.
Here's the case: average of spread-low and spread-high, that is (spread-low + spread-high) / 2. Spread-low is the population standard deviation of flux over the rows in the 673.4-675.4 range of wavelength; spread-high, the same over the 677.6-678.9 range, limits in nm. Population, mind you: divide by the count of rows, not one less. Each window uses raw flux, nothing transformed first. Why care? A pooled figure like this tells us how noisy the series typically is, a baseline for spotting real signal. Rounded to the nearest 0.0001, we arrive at 0.0024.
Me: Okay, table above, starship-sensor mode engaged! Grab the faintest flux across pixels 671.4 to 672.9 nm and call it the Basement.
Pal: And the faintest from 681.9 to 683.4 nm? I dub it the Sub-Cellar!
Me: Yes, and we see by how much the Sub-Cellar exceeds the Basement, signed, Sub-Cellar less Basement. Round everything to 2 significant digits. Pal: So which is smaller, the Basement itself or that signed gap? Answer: -0.013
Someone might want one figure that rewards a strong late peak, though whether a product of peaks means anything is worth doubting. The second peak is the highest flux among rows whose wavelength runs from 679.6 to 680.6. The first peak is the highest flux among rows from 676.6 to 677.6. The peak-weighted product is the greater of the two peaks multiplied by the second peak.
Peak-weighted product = 1.37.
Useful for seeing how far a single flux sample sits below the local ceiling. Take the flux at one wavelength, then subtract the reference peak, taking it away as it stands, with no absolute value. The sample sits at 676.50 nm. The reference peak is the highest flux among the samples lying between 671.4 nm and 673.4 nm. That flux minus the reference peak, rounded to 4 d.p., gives -0.0270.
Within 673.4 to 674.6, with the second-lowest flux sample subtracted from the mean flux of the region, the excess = 0.0014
